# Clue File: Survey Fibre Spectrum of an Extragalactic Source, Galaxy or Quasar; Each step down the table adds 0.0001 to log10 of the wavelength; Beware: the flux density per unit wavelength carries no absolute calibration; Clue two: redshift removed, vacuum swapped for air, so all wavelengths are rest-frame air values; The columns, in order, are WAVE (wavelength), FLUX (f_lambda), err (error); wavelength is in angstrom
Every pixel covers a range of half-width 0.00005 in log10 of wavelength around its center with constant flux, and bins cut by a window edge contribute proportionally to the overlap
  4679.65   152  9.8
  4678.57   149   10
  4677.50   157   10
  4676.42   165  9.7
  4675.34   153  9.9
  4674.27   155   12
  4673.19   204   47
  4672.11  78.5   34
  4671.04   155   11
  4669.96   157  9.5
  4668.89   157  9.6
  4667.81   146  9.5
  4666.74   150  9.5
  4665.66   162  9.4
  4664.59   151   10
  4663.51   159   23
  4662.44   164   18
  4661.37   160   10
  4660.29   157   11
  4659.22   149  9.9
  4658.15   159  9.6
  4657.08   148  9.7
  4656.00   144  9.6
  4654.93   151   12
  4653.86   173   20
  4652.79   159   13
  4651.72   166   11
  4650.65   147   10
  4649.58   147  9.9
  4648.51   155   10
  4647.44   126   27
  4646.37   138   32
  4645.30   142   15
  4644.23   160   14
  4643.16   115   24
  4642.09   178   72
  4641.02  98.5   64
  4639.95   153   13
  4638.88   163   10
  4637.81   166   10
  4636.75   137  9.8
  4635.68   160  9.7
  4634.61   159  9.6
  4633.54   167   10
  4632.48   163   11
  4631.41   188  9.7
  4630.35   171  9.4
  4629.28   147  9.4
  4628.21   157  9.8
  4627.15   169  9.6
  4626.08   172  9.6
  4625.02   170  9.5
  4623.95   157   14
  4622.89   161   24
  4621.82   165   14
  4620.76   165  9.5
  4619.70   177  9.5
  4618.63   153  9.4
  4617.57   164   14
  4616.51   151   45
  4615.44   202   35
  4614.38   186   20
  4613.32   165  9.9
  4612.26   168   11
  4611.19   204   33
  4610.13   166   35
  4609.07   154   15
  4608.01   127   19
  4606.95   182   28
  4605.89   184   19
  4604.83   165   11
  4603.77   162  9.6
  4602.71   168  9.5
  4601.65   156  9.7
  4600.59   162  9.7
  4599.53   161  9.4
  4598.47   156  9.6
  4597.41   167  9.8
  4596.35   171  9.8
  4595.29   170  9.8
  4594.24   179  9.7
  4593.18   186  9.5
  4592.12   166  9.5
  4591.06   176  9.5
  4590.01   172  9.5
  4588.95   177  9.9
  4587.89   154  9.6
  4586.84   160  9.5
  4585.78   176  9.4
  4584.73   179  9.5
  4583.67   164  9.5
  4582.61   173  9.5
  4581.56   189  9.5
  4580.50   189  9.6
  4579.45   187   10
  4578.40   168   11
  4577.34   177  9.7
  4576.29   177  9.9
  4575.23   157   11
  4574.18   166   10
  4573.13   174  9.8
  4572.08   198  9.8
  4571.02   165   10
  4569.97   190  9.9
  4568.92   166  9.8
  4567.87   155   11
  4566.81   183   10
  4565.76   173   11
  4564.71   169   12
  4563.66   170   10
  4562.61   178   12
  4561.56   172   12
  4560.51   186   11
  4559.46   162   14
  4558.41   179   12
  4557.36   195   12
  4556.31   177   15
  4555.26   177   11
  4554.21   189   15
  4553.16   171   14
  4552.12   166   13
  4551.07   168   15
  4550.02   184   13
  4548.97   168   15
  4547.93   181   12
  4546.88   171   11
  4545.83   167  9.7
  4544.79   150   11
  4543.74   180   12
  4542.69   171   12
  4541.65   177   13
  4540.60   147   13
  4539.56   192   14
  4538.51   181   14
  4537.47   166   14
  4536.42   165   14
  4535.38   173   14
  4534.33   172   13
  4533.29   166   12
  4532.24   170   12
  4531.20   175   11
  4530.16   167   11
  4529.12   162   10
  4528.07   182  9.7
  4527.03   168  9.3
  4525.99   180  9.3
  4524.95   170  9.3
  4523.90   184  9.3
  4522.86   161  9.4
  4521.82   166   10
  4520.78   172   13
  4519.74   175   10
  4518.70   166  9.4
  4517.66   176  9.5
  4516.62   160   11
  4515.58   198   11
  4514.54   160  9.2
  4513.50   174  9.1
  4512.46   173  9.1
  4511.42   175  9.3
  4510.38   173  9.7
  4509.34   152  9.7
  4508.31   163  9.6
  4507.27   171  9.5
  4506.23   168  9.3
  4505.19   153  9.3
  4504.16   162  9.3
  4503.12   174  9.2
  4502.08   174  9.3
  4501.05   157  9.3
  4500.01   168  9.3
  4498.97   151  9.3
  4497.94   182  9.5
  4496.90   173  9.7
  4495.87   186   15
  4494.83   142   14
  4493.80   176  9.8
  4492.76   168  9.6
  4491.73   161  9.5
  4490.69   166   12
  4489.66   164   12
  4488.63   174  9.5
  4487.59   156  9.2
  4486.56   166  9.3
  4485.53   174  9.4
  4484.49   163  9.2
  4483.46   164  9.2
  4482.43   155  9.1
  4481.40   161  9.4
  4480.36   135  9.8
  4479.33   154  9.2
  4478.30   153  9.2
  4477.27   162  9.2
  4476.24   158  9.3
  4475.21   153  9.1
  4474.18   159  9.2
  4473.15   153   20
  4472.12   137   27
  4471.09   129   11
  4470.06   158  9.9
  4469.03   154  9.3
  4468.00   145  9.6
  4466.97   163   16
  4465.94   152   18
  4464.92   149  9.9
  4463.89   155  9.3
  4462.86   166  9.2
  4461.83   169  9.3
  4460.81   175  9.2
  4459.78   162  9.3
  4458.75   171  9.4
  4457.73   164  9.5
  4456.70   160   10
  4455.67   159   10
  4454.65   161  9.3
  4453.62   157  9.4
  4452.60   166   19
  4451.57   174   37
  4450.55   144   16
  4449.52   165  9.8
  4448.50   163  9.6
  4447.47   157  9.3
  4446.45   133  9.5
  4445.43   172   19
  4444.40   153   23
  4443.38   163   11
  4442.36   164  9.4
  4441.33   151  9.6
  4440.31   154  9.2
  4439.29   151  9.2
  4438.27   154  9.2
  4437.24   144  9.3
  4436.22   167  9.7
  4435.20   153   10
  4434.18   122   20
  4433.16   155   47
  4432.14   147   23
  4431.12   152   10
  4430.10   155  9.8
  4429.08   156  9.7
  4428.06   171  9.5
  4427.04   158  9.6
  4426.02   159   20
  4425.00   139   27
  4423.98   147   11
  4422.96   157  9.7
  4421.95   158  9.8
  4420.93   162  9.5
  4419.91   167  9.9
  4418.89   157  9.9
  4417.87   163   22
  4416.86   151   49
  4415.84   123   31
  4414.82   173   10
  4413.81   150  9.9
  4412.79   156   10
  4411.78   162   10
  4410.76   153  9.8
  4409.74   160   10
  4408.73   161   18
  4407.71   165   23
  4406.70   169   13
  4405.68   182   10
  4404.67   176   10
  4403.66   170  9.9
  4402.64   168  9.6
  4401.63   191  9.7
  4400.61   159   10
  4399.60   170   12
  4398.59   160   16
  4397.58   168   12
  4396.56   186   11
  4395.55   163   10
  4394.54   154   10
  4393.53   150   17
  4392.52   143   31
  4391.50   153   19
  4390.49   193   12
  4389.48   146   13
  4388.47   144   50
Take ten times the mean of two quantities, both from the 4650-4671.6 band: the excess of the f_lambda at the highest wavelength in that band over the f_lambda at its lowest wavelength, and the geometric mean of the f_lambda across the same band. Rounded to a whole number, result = 818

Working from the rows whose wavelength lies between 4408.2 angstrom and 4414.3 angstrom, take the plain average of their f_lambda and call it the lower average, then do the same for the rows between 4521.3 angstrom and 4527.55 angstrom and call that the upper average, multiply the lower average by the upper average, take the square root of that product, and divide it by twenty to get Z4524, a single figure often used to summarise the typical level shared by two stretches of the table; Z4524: 8.20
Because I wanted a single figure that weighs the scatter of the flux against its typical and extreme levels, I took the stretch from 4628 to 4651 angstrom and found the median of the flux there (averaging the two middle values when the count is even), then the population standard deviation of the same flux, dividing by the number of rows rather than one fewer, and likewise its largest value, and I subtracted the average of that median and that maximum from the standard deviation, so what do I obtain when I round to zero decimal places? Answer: -152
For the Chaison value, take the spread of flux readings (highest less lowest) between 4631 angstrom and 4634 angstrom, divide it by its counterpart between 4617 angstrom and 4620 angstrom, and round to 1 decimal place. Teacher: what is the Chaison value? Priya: 1.0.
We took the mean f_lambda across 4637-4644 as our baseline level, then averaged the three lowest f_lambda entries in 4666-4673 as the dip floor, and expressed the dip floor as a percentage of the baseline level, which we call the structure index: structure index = 86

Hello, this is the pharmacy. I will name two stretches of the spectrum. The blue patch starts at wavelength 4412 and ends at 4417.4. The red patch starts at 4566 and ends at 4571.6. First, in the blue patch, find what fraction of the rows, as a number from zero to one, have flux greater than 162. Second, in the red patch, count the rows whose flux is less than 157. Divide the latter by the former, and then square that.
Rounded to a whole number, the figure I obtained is 25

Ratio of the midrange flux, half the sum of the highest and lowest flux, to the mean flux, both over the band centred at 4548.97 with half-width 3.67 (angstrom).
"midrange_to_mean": 1.02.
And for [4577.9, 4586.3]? 0.99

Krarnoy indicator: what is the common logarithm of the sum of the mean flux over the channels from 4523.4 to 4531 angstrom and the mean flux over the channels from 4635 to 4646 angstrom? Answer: 2.51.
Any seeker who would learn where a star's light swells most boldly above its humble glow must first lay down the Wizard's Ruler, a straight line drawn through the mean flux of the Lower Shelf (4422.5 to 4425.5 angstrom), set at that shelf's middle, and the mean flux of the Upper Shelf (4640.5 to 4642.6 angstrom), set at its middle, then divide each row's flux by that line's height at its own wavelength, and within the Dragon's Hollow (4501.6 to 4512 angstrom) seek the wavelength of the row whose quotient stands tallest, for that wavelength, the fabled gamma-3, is 4511.42 angstrom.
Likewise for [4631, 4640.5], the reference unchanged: 4631.41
